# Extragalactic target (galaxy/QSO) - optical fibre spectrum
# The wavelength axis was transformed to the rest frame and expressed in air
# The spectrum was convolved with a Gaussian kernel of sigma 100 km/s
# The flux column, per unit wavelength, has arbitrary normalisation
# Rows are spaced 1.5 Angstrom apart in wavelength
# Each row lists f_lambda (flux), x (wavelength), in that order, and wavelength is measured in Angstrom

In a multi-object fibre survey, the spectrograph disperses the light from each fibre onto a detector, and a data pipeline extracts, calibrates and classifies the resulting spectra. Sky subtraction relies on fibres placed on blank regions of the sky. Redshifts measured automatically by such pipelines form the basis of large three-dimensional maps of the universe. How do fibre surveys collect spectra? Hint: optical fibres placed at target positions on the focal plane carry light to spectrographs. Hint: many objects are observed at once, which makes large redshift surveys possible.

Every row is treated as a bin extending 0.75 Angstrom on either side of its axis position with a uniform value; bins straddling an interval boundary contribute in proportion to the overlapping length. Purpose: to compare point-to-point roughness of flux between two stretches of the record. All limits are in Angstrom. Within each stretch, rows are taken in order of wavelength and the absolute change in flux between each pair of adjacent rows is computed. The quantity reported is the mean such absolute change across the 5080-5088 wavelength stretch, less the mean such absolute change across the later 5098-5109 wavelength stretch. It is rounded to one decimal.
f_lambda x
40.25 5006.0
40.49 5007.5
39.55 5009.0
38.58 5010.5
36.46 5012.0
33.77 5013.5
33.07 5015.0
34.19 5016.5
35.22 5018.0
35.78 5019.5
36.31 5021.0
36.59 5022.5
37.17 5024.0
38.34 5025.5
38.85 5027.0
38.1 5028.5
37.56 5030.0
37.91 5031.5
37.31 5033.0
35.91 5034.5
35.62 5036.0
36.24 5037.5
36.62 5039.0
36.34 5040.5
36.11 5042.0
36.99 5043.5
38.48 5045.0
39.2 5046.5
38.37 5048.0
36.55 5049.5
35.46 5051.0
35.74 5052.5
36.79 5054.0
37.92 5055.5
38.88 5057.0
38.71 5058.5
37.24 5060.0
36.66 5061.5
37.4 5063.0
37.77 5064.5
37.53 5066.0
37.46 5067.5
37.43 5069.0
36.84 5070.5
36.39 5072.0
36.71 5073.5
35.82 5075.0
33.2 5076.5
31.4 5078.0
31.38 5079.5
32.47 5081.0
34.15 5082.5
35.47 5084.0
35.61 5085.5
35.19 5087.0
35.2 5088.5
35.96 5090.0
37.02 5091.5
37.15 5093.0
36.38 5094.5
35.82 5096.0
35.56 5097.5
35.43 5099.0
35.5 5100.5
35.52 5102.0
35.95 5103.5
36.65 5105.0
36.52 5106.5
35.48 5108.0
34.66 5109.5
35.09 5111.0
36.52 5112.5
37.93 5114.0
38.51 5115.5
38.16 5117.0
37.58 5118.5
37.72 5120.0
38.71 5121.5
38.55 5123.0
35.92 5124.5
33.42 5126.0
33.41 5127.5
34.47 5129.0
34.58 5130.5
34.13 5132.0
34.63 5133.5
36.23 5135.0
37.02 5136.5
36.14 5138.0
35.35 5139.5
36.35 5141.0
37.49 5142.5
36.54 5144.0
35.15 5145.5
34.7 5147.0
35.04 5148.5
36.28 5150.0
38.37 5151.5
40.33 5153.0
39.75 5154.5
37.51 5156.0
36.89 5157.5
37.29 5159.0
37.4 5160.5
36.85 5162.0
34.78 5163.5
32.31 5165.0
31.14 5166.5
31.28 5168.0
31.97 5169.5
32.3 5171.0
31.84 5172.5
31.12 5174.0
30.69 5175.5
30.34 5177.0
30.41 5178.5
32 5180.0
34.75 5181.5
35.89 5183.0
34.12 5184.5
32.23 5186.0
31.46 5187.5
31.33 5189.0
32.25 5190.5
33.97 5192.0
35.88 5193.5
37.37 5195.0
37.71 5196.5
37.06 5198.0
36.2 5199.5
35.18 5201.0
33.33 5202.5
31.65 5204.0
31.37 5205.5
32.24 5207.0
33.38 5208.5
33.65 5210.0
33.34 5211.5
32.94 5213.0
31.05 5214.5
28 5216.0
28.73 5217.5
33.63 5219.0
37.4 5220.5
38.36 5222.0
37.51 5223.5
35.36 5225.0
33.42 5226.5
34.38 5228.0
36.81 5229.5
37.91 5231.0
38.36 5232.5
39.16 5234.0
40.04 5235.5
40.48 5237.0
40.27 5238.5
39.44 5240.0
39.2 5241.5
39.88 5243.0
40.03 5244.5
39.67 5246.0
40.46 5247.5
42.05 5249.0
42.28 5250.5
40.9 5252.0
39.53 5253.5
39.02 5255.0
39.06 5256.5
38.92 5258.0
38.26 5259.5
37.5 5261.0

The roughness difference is 0.5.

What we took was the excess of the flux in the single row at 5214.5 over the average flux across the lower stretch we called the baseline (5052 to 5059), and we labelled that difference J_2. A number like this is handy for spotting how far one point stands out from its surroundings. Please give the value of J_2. -7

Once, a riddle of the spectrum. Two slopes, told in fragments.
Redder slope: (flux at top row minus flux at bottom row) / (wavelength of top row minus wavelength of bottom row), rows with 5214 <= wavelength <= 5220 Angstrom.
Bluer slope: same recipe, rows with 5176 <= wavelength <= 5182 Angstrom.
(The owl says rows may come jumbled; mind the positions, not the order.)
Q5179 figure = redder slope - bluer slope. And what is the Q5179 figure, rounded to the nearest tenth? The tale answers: -0.4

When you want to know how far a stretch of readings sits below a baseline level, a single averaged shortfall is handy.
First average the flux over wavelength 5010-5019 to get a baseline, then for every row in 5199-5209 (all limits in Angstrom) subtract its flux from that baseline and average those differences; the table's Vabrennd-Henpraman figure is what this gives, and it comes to 1.9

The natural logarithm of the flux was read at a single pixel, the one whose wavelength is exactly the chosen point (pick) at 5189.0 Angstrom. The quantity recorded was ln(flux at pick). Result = 3.44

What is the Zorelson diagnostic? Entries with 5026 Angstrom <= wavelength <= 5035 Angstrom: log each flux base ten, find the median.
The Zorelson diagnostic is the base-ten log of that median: 0.198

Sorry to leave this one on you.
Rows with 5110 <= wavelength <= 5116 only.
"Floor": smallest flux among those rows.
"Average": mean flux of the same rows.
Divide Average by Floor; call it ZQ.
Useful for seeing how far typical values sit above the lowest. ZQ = 1.05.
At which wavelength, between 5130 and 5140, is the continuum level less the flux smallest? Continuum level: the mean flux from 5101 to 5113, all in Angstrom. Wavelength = 5136.5 Angstrom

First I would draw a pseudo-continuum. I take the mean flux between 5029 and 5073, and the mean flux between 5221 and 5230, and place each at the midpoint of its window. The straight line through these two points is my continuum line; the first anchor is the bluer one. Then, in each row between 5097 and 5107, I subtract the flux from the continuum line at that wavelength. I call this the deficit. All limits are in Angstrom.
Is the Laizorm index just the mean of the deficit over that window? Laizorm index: 0.9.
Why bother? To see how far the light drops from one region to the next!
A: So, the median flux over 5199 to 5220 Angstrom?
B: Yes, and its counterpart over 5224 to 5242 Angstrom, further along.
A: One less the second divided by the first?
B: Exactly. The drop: -0.170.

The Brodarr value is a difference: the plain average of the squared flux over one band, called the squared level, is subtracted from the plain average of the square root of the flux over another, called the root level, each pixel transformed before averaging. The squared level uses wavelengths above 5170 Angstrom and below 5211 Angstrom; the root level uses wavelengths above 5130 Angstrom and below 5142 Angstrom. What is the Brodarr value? -1109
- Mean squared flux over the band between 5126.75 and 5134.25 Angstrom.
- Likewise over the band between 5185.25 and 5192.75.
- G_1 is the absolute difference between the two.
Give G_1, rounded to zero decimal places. 132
